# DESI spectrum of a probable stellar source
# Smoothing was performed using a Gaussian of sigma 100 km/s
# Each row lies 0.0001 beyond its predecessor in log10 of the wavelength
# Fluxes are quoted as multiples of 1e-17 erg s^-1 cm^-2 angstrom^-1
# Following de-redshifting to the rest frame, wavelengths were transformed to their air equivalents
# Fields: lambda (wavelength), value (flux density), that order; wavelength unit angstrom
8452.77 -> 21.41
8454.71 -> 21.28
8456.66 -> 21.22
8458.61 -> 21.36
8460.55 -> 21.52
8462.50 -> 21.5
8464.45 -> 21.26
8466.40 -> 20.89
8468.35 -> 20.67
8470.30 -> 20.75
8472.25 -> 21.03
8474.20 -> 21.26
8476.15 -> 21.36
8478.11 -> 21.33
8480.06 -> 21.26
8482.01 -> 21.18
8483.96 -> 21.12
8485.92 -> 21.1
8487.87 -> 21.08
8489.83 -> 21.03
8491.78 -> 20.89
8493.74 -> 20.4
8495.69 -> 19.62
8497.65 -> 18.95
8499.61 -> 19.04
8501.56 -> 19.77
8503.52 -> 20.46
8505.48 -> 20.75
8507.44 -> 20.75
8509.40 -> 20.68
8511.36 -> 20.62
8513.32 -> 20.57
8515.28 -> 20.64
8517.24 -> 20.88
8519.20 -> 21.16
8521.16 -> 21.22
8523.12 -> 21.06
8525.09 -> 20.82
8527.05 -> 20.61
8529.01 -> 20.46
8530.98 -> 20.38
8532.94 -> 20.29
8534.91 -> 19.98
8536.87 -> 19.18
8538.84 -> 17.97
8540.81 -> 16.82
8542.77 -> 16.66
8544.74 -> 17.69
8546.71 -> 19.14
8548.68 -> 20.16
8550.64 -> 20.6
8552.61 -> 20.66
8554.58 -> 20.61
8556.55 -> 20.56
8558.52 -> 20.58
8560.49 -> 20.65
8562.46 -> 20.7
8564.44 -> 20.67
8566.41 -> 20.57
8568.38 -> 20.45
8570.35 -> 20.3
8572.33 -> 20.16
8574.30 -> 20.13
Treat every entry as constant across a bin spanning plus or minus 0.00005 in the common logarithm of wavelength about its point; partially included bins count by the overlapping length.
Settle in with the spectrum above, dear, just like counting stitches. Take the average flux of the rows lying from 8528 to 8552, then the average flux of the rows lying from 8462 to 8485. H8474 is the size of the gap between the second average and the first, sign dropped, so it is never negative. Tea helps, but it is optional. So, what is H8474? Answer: 2.0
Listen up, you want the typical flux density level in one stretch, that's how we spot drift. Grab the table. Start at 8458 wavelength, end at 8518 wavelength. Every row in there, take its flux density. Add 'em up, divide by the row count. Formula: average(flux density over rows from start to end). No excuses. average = 20.8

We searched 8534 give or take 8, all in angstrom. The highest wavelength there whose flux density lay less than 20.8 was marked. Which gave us 8540.81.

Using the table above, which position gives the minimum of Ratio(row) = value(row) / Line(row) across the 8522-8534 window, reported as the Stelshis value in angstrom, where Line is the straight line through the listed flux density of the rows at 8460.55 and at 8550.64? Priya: 8532.94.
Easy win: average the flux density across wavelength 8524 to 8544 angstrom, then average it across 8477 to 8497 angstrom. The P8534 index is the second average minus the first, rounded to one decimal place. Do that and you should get 1.6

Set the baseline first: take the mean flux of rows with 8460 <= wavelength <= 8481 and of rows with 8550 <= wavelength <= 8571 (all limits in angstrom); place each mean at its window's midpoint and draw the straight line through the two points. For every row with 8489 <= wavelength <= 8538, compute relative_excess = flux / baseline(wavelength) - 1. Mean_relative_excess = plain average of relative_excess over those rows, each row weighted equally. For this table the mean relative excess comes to -0.023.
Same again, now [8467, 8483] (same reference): -0.001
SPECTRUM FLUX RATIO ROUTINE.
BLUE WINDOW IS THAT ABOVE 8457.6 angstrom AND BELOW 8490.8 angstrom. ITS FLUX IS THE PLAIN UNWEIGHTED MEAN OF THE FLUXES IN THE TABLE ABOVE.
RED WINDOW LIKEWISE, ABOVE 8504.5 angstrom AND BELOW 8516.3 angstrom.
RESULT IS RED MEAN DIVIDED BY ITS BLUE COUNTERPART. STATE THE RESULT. 0.977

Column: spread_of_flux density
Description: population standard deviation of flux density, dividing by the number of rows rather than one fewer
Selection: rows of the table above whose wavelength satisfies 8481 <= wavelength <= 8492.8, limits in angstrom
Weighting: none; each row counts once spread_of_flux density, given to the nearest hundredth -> 0.09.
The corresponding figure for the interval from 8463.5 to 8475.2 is 0.23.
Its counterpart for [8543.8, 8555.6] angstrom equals 1.08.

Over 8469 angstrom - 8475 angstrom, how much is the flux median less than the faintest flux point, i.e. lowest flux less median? -0.28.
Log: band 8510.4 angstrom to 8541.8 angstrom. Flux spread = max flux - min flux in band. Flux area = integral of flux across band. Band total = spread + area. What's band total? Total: 638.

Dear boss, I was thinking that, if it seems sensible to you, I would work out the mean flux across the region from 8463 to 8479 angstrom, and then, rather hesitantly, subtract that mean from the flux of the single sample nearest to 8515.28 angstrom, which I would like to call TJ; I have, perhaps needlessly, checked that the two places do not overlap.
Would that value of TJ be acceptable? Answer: -0.4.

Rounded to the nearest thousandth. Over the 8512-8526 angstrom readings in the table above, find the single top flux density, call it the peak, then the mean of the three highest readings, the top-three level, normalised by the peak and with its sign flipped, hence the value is -0.997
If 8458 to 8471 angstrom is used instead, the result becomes -0.997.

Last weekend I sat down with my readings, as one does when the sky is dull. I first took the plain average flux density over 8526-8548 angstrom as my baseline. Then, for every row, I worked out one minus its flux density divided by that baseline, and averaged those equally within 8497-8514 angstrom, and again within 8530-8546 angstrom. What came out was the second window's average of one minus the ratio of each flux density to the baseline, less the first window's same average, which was 0.08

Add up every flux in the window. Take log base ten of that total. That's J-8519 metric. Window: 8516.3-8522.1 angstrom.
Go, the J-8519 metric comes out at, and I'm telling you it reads 1.8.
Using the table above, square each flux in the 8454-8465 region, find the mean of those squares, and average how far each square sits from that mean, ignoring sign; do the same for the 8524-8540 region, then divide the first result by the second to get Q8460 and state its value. 0.2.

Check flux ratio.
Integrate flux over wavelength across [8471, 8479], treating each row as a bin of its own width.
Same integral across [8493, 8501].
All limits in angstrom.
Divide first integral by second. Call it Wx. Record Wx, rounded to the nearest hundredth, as 1.09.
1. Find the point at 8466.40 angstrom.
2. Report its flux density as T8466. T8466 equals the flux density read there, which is 20.89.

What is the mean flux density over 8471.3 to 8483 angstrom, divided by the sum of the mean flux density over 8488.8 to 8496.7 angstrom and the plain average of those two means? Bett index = 0.514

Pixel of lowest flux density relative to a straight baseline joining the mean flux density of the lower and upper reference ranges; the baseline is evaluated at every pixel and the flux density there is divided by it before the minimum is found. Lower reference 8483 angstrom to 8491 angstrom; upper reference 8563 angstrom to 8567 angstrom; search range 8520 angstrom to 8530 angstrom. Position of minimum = 8529.01 angstrom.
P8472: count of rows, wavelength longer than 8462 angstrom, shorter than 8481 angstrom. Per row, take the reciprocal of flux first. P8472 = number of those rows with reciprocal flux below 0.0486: 10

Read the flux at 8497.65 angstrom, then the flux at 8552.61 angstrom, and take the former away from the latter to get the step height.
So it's 1.7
